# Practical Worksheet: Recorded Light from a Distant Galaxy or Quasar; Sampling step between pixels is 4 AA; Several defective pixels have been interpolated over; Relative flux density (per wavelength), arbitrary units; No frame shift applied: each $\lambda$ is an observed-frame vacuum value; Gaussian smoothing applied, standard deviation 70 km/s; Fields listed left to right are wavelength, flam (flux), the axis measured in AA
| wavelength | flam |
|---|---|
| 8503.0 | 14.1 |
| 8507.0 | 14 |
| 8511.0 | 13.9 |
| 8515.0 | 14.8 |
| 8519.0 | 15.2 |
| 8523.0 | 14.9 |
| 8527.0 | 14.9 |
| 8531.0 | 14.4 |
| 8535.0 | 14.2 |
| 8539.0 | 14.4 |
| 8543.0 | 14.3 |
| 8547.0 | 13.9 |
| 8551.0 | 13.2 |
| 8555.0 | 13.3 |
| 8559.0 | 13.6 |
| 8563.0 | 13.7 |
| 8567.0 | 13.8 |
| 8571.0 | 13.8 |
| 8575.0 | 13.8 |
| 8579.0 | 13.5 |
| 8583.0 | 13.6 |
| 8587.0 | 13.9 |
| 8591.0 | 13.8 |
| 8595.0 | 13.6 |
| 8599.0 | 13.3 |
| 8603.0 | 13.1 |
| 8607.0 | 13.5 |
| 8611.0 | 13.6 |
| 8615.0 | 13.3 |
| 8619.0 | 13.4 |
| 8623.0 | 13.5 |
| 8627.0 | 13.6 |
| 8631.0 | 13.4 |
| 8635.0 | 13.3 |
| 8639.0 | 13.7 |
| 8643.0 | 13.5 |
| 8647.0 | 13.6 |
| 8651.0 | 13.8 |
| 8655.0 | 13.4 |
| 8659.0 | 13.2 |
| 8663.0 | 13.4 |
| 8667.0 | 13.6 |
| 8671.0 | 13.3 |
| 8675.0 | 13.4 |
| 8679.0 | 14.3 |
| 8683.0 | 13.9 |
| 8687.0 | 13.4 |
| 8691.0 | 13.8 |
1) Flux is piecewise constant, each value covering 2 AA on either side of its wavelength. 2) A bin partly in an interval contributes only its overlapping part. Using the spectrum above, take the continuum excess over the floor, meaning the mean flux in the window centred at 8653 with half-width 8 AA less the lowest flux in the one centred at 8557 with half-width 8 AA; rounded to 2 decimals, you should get 0.30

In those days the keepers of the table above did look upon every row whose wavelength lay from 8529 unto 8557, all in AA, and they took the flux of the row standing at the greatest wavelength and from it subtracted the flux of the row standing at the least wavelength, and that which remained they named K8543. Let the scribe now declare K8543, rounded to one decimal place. -1.1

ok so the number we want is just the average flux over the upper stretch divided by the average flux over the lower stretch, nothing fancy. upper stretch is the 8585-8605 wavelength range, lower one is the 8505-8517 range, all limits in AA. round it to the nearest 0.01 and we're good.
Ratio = 0.95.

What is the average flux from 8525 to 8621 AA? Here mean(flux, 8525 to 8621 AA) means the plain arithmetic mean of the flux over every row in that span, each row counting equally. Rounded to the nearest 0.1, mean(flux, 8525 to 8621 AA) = 13.7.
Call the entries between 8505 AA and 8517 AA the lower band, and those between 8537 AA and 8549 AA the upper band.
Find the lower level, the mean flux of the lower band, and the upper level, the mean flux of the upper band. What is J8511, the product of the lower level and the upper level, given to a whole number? 202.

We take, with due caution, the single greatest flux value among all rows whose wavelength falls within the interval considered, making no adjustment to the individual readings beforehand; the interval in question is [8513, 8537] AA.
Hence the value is 15.2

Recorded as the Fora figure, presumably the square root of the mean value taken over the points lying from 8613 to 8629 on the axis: 3.67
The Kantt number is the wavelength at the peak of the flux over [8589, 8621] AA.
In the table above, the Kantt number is 8591.0 AA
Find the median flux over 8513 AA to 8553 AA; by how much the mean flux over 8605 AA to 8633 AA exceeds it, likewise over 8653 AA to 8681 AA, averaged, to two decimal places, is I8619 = -0.91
